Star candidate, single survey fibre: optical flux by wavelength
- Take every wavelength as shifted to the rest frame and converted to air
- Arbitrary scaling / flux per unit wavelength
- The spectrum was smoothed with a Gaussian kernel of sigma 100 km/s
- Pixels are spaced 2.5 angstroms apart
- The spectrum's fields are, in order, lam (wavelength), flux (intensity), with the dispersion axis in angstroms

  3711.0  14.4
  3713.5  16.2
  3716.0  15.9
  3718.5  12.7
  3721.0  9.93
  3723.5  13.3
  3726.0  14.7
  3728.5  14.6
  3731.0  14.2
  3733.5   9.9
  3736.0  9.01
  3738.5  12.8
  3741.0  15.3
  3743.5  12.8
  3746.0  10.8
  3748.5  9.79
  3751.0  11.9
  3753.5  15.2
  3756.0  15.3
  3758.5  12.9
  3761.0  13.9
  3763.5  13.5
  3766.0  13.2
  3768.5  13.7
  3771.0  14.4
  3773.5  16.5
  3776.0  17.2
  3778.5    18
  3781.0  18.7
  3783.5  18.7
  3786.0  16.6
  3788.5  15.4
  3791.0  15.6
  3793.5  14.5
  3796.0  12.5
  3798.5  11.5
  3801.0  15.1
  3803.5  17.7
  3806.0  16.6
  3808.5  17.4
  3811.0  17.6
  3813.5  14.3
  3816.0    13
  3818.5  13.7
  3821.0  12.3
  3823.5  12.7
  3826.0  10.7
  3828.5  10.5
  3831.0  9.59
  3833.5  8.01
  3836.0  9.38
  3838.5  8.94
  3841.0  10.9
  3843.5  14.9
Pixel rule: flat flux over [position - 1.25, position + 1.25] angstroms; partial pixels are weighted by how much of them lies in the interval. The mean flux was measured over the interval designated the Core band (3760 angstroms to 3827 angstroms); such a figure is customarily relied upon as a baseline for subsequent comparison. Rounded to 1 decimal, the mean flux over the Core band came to 15.0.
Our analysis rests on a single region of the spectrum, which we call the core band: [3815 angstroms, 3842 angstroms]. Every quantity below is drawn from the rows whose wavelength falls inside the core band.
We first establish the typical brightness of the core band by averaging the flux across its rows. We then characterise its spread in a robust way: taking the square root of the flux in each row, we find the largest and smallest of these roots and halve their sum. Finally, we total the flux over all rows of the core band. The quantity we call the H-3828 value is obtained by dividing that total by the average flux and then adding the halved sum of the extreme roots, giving 14.3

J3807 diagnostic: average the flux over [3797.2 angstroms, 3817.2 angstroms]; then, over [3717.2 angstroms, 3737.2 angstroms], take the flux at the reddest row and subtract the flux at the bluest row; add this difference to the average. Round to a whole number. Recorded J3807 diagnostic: 12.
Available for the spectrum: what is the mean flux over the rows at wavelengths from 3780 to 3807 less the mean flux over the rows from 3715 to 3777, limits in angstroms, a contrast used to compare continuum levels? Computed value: 2.4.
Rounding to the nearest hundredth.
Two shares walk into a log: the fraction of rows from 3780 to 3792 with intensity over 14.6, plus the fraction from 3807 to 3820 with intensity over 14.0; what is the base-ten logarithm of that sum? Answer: 0.20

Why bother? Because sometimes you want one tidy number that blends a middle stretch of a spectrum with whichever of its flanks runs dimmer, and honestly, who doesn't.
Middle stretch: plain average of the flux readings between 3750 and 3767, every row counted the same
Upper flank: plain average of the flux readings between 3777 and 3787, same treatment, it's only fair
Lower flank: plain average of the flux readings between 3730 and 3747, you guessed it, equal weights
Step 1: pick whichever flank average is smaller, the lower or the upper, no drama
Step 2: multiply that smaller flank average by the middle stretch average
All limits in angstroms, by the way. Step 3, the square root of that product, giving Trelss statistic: 12.9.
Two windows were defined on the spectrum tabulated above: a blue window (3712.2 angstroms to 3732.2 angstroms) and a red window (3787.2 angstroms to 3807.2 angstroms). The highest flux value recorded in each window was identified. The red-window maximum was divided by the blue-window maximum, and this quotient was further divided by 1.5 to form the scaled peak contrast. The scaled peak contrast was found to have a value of 0.73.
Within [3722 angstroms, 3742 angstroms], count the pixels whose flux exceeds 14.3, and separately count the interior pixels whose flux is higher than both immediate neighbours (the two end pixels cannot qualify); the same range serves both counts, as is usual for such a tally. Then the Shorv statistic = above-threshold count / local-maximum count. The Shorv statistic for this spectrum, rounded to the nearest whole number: 3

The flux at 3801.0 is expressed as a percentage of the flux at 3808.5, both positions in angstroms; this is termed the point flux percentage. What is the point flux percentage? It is 87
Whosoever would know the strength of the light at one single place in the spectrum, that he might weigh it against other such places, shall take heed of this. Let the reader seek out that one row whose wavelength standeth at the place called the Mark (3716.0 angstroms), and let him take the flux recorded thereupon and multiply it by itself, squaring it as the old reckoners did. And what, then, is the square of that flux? 253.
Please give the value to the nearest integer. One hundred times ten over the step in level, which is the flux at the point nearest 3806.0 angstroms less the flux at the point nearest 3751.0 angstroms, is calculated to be 213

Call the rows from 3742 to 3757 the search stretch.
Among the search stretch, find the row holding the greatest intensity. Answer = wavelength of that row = 3756.0 angstroms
